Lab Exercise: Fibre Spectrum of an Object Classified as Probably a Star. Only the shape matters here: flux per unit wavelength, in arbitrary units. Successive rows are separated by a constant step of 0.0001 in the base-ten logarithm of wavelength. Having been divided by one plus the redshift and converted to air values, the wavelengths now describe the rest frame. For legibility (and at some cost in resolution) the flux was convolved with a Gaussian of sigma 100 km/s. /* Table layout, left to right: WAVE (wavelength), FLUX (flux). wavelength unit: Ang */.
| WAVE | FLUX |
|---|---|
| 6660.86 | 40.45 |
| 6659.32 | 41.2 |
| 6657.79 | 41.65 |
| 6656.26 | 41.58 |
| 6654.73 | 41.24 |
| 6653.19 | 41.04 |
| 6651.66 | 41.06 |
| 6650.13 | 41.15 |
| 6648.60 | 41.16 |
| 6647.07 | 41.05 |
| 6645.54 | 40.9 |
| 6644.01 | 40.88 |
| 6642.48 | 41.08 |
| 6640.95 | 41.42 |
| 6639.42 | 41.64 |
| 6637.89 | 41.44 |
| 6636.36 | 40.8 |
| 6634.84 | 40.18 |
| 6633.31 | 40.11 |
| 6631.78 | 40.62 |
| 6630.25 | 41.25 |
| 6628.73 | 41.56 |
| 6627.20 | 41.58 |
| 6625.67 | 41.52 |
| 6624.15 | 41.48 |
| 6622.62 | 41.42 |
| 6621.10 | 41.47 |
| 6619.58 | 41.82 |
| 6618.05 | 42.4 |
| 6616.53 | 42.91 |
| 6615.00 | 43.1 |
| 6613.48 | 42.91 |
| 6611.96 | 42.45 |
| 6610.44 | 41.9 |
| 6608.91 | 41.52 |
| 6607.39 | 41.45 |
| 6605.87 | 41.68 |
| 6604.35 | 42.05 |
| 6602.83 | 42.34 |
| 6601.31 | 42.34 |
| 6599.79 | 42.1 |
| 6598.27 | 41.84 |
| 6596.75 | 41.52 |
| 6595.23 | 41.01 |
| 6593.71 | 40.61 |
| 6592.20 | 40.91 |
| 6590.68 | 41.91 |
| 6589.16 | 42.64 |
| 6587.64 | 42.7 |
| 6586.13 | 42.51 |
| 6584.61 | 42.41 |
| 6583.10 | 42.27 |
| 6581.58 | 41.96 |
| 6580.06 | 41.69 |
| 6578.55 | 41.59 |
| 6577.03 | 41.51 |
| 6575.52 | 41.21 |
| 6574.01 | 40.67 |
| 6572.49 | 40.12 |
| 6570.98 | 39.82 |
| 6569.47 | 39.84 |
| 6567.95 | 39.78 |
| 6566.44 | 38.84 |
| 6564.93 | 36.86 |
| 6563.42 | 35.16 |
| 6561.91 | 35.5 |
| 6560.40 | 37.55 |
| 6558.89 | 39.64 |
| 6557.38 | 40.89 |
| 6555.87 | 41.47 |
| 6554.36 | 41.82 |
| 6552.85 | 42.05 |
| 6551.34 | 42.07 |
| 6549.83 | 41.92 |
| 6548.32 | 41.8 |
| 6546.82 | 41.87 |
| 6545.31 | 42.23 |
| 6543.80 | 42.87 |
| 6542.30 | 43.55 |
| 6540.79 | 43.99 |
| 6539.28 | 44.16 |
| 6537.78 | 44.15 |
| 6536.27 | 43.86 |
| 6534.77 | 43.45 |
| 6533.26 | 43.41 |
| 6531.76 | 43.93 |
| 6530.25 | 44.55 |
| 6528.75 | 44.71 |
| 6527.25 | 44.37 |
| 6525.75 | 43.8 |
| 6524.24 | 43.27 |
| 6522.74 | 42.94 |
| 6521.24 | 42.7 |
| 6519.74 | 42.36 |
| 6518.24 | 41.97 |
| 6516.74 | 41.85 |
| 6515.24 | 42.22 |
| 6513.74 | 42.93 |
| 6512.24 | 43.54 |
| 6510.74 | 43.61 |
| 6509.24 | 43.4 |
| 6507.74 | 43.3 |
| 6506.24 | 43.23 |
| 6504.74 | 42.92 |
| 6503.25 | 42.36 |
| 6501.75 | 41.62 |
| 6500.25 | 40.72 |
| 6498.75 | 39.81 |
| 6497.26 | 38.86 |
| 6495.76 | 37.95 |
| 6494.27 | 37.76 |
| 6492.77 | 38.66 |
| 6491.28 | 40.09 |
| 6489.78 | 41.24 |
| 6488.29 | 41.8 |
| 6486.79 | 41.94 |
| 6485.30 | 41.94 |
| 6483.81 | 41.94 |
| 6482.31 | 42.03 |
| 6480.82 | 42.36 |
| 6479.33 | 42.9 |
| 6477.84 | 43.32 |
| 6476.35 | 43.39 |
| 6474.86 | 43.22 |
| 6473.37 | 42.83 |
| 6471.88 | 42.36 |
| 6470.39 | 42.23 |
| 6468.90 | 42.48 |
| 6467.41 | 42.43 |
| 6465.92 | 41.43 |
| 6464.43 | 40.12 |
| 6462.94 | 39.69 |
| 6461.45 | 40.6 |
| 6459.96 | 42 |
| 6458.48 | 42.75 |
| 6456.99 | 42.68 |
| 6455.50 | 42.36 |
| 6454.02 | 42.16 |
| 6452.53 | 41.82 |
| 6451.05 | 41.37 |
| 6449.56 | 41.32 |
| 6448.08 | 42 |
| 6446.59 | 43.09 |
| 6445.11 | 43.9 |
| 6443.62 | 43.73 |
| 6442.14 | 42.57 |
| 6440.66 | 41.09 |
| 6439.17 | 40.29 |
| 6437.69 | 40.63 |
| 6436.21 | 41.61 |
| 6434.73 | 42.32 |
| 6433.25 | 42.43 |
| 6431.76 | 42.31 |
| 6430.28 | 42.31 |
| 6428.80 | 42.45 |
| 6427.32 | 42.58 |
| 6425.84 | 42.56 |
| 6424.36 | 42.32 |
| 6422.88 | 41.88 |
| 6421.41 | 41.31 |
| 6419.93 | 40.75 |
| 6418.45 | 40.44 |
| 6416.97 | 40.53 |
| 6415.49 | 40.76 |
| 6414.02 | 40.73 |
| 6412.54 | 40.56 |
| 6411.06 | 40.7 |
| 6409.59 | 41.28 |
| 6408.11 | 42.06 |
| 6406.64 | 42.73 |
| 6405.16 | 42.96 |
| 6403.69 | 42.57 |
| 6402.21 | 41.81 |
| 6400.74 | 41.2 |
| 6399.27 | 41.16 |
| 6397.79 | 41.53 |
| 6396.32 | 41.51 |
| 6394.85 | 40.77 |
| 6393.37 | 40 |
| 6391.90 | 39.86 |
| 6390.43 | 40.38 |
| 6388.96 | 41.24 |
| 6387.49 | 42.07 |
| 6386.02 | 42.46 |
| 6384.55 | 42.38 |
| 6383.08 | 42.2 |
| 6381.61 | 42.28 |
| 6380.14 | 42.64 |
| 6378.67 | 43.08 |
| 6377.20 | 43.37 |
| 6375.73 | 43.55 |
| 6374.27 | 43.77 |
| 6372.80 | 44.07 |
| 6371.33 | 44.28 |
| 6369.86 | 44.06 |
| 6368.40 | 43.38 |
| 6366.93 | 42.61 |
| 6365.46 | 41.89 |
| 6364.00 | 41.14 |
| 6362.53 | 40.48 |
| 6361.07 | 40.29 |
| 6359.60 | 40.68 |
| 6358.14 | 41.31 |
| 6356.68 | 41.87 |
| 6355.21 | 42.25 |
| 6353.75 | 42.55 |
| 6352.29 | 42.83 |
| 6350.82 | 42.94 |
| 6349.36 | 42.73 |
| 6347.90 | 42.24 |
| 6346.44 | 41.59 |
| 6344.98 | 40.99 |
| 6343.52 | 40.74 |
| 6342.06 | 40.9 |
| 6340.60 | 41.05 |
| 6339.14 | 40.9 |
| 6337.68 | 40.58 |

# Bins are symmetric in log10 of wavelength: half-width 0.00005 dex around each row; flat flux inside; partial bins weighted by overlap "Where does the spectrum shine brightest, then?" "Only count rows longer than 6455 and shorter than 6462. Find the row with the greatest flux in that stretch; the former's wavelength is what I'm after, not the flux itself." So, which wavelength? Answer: 6458.48 Ang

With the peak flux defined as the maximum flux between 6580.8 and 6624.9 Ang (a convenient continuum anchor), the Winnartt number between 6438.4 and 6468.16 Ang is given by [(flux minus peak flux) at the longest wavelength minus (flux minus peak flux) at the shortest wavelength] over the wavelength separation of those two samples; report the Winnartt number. 0.08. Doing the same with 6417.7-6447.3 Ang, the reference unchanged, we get 0.09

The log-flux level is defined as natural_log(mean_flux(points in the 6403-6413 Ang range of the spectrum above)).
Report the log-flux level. 3.73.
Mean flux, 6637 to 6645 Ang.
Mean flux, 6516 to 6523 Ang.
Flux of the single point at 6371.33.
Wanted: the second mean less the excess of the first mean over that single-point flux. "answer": 45.4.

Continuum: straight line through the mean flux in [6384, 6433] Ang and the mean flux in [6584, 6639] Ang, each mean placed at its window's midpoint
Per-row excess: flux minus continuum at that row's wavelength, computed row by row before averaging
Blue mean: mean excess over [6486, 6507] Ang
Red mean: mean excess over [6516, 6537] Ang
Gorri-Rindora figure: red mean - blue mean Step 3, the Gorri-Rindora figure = 2.7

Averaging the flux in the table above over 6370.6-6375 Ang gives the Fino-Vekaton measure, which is 44.0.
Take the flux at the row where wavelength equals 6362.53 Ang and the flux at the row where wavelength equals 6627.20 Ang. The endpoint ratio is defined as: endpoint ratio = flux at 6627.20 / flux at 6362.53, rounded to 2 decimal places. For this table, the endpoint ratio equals 1.03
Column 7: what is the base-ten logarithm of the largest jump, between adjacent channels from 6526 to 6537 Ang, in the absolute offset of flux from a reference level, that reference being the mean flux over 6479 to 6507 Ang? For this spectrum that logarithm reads -0.21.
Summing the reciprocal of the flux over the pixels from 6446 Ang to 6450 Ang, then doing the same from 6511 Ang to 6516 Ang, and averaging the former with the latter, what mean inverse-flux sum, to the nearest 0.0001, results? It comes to 0.0706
